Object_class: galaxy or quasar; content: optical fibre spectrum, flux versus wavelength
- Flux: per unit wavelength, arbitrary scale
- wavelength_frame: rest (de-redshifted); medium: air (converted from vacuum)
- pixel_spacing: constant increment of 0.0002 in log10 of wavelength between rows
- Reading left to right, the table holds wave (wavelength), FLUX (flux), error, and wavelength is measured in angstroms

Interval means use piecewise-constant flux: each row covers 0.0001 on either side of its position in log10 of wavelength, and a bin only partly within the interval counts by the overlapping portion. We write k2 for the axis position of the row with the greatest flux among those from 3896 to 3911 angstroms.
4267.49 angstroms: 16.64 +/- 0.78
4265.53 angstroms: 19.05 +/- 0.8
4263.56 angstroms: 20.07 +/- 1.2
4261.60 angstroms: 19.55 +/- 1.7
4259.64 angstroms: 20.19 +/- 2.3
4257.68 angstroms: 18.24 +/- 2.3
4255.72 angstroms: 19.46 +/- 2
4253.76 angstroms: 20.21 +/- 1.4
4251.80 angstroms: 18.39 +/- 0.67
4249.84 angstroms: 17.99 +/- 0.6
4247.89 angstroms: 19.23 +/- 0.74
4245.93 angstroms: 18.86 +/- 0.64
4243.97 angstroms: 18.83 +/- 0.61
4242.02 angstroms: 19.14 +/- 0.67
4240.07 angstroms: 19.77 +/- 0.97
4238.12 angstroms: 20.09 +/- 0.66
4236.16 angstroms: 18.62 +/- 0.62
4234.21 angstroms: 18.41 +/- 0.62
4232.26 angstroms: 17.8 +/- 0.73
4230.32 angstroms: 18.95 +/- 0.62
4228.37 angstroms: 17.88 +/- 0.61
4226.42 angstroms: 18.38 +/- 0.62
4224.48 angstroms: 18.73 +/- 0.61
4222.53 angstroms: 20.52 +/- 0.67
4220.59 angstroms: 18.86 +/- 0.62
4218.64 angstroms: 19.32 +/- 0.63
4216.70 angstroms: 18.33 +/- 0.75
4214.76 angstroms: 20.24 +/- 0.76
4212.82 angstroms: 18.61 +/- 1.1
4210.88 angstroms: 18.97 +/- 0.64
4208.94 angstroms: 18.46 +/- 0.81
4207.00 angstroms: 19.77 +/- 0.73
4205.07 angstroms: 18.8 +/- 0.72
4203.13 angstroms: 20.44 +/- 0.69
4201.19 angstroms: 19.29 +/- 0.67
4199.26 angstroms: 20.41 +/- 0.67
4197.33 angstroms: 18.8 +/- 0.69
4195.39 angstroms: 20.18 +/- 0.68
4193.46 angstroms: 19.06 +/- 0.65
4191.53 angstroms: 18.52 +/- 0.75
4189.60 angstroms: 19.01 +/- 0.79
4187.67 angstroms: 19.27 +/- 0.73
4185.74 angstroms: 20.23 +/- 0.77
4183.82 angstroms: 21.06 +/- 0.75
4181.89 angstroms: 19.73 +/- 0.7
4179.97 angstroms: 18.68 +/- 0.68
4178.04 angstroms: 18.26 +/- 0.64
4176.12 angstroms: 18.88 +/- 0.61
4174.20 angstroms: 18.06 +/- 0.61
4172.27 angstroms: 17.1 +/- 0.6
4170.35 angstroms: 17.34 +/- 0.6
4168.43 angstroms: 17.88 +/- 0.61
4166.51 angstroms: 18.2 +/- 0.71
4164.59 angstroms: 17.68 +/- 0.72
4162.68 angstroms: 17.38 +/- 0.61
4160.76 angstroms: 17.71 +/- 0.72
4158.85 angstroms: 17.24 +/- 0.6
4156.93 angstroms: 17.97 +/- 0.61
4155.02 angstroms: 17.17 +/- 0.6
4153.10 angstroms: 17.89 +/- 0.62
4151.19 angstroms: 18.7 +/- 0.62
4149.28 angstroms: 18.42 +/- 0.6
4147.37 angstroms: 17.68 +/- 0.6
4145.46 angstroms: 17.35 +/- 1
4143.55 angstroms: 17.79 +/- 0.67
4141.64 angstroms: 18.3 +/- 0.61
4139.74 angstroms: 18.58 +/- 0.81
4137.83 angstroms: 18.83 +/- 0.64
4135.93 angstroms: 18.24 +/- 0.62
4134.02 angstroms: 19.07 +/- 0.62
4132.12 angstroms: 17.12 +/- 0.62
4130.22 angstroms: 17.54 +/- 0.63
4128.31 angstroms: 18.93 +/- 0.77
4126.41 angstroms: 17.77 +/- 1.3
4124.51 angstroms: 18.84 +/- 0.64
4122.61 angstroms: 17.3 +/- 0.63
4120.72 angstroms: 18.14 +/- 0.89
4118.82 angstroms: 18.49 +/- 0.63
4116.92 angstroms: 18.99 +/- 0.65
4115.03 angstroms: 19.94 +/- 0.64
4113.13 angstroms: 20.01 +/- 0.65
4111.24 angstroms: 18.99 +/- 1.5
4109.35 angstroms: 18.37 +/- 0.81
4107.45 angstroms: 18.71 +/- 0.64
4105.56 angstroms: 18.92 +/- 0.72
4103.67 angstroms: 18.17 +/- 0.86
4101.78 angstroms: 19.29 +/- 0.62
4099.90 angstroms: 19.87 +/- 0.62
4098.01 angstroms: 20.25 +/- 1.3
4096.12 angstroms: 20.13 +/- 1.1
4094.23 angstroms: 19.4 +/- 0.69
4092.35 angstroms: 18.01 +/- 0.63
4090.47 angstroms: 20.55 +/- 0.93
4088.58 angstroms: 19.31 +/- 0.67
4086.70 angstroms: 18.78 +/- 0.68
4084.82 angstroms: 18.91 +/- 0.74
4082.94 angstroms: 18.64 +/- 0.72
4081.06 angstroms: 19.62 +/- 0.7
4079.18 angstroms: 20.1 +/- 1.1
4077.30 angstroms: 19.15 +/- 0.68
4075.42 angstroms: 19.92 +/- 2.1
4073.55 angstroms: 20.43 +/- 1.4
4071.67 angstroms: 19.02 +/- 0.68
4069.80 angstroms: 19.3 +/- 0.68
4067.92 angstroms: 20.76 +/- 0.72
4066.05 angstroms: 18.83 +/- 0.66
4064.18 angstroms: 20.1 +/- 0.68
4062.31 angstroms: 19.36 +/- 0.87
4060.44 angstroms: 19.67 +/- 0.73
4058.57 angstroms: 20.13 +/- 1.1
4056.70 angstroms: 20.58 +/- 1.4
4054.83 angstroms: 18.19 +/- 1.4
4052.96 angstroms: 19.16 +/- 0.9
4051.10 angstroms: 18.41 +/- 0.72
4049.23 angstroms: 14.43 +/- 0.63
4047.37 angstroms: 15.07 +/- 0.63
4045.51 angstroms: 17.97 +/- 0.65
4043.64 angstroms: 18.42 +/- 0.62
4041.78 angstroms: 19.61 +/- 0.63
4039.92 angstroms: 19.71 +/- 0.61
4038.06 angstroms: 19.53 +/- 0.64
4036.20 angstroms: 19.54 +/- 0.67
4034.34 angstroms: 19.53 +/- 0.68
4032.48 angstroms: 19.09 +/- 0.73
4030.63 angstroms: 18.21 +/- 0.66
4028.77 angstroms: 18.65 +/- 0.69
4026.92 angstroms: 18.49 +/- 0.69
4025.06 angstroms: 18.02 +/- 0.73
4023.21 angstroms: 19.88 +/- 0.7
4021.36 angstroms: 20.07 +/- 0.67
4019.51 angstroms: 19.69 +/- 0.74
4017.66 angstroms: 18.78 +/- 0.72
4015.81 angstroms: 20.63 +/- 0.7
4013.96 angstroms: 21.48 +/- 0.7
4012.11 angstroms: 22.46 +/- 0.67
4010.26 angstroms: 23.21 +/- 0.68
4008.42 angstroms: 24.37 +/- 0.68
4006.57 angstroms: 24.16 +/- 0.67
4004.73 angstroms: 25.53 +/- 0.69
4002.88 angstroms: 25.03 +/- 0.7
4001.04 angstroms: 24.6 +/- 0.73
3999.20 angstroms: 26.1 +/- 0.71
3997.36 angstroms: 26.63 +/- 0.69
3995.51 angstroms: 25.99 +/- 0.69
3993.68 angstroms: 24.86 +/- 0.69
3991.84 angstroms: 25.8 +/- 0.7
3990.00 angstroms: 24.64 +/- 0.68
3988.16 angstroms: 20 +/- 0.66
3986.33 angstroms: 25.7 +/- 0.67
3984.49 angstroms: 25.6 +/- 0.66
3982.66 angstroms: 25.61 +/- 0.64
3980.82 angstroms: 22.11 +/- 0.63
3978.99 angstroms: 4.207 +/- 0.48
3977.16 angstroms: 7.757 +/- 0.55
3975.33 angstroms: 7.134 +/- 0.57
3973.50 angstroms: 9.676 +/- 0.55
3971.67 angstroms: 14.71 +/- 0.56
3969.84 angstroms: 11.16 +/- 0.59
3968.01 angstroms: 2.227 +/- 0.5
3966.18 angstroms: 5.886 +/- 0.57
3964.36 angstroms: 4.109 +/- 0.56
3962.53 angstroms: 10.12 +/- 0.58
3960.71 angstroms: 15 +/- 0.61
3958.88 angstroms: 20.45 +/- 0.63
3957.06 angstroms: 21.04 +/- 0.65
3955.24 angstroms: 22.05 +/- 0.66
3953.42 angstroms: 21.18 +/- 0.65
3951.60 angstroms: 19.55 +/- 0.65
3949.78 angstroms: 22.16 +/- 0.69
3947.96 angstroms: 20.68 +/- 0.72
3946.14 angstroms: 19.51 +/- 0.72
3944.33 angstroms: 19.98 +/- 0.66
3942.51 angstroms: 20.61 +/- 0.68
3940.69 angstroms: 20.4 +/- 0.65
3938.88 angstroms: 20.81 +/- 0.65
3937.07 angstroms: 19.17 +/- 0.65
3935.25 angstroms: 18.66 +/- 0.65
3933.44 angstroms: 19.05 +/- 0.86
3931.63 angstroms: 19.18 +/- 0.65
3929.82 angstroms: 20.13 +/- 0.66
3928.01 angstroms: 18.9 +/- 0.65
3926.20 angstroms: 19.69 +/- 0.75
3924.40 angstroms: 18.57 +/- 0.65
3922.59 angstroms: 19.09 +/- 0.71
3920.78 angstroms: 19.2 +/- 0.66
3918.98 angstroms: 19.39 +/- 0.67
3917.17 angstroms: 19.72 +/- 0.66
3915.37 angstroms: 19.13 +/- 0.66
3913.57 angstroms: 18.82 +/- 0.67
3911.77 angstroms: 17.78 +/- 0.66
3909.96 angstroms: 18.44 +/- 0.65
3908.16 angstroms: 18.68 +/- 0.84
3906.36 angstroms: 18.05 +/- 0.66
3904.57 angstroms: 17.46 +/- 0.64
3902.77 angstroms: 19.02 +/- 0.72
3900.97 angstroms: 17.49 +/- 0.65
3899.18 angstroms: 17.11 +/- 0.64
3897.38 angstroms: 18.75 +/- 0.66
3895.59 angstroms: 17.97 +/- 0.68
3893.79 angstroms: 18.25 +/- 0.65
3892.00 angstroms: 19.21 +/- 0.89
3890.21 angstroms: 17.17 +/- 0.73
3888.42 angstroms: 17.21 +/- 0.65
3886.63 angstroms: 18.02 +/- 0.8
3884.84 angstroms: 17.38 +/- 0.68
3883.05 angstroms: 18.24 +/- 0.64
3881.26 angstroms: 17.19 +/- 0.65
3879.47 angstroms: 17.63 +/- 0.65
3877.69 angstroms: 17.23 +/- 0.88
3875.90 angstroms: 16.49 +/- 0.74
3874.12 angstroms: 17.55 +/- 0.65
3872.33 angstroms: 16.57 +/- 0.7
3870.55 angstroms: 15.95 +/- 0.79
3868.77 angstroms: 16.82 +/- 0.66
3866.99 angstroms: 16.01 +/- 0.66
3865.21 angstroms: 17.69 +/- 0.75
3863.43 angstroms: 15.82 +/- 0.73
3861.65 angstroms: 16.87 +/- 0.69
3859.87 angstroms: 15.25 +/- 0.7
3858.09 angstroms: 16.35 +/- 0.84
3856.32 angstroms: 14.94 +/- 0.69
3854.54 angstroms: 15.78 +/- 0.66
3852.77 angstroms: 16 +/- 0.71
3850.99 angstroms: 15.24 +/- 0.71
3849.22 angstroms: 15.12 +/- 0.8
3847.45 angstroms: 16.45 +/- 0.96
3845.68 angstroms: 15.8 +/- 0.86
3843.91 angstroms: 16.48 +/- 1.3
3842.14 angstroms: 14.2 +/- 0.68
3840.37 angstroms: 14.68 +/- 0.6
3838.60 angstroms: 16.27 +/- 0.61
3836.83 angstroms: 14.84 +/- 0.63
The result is 3902.77 angstroms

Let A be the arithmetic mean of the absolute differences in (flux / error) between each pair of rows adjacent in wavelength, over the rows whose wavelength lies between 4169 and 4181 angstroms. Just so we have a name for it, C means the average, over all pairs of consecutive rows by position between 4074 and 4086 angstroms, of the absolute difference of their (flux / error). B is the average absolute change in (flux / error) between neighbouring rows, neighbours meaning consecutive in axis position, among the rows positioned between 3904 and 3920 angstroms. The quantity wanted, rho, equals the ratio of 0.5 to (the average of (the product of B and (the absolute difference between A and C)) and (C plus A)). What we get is 0.042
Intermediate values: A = 1.3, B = 2.1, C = 8.2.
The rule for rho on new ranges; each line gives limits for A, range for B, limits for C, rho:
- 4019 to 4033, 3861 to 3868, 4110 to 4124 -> 0.064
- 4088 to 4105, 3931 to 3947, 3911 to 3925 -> 0.043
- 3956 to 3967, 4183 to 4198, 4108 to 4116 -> 0.046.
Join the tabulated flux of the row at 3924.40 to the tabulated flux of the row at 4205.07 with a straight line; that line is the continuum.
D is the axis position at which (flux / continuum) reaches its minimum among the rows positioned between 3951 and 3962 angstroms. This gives 3960.71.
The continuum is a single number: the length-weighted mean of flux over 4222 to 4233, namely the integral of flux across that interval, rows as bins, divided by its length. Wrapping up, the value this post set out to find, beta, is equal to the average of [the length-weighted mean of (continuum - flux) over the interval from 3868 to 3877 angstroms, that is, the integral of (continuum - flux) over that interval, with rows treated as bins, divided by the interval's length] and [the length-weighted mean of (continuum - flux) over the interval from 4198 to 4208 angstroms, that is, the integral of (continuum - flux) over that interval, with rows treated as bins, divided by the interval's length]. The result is 0.46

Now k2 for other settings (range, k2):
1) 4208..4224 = 4222.53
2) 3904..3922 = 3917.17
